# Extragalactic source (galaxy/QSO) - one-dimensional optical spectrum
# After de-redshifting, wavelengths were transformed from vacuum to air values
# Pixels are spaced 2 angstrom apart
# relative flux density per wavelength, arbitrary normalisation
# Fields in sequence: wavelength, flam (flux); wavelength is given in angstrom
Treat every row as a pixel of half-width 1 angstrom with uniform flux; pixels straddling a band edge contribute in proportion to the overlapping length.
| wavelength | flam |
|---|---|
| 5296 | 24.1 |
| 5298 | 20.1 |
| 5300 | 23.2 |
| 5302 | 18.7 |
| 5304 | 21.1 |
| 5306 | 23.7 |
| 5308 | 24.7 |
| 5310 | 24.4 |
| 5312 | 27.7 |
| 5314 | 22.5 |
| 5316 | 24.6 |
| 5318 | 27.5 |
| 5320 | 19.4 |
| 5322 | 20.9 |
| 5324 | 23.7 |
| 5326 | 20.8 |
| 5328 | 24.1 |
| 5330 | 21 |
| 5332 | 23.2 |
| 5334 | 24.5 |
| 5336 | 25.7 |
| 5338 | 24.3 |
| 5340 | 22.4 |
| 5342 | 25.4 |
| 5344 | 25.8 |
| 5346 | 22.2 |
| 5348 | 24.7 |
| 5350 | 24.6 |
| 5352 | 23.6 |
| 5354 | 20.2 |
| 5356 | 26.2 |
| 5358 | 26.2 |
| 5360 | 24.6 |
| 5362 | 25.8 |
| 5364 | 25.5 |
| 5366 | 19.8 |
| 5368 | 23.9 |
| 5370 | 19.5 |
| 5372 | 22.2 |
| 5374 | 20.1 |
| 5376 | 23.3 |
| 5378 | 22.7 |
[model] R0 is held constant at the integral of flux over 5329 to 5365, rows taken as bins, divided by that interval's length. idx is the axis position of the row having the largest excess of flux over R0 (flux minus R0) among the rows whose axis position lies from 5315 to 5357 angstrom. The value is 5318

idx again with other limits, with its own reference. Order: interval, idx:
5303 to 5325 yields 5312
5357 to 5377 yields 5358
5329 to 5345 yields 5344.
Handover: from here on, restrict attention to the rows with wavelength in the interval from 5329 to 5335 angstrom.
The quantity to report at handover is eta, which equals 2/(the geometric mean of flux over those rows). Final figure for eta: 0.0875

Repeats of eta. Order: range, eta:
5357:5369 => 0.0827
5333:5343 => 0.0819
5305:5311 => 0.0824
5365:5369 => 0.0919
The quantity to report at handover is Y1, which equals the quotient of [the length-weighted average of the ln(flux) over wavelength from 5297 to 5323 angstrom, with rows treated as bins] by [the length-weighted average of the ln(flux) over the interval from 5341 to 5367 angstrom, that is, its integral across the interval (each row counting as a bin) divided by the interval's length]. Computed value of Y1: 0.98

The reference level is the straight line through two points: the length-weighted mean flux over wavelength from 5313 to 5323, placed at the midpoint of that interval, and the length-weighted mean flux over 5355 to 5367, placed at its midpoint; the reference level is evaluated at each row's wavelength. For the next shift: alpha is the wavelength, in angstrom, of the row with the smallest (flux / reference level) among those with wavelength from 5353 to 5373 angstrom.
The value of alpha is 5370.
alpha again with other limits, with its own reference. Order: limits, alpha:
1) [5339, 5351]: 5346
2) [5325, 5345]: 5326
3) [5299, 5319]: 5302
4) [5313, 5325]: 5320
